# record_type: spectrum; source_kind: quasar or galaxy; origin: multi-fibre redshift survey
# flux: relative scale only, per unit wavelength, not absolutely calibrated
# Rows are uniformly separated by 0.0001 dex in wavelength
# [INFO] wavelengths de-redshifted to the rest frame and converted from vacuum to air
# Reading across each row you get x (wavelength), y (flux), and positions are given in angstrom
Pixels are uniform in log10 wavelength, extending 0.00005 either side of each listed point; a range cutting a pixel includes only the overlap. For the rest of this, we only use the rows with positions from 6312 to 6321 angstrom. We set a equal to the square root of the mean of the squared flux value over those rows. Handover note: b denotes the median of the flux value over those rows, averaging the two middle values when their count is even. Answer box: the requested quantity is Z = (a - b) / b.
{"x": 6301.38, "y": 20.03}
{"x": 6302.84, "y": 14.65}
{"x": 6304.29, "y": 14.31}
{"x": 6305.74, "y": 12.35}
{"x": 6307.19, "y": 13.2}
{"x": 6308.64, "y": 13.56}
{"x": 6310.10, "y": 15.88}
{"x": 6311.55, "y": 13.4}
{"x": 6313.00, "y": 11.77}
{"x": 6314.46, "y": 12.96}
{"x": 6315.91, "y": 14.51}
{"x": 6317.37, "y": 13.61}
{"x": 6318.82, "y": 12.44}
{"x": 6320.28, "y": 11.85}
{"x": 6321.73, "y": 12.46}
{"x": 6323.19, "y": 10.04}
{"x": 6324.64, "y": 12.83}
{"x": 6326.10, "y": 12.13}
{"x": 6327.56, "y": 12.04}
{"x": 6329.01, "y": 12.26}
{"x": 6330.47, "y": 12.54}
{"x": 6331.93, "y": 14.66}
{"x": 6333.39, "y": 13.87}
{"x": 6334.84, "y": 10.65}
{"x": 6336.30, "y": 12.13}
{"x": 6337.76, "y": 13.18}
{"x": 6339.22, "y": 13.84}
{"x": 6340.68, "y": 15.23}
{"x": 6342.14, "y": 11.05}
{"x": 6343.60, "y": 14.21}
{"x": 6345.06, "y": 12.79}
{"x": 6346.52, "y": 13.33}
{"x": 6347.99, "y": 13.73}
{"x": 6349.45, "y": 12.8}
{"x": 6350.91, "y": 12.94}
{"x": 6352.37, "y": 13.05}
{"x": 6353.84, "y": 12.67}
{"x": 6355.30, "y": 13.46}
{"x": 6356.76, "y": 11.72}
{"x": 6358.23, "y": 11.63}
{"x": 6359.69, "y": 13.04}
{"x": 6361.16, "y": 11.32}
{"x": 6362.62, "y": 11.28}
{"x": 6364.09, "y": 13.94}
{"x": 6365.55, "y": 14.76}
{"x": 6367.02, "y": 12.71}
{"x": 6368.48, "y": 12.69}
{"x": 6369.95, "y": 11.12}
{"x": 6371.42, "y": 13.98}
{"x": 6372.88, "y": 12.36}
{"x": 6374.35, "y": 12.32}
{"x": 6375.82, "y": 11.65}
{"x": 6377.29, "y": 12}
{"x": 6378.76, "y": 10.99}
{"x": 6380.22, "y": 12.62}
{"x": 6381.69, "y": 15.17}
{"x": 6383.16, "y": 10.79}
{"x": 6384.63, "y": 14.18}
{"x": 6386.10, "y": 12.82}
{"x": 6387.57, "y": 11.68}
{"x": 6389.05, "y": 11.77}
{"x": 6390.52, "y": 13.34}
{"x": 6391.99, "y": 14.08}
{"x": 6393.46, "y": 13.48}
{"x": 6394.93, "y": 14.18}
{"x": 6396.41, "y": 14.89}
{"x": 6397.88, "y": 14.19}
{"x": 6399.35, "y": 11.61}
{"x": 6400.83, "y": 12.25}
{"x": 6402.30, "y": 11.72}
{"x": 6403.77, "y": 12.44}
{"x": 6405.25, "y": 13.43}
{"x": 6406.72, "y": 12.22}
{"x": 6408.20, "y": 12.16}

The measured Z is 0.02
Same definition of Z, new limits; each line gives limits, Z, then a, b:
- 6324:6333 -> 0.03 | 12.8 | 12.4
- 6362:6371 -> 0.01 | 12.8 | 12.7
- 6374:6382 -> 0.03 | 12.5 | 12.2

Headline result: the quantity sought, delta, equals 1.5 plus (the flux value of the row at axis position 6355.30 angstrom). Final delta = 15.0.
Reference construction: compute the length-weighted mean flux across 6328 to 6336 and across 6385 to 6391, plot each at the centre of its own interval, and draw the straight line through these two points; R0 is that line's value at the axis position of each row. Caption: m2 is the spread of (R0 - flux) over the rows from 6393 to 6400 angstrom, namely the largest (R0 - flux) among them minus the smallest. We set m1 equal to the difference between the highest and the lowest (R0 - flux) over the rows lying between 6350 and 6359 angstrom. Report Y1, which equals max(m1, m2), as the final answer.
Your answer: 3.3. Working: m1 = 1.8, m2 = 3.3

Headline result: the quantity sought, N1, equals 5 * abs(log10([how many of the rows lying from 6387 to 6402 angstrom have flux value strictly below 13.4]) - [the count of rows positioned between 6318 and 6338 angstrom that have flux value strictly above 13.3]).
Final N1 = 7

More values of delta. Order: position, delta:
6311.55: 14.9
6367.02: 14.2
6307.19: 14.7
